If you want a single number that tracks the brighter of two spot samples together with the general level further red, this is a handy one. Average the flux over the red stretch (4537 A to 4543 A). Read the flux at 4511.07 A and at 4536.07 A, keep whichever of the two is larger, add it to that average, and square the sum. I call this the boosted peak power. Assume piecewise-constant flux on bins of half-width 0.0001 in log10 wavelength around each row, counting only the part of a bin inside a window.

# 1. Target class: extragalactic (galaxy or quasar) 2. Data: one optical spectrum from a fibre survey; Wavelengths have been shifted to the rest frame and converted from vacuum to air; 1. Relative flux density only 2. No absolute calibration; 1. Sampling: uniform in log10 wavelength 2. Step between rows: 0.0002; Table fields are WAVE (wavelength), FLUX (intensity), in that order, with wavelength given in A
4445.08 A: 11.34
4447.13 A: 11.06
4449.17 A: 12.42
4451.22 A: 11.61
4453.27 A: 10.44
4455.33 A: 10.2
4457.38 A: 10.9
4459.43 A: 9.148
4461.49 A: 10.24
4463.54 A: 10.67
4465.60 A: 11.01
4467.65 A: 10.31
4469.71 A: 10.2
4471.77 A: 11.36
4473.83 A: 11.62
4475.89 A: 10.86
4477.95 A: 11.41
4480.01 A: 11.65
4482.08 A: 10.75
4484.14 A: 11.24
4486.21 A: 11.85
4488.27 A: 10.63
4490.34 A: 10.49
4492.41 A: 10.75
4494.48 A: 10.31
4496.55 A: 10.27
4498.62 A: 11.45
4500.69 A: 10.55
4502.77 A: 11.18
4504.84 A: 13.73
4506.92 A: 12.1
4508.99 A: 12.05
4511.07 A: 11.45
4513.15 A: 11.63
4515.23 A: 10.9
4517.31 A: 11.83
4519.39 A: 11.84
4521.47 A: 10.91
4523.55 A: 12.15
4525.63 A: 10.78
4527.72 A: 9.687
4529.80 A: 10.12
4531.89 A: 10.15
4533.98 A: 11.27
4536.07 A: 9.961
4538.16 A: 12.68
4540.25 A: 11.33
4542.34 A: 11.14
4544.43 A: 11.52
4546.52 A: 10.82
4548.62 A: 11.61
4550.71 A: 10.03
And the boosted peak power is 537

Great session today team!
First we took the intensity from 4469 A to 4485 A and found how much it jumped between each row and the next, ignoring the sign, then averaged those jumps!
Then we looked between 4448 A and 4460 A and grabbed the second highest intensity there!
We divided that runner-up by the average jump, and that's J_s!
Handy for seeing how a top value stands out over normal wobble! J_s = 19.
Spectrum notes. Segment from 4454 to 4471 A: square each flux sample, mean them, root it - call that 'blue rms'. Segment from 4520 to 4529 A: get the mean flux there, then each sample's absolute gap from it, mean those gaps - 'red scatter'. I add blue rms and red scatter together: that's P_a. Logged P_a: 11.0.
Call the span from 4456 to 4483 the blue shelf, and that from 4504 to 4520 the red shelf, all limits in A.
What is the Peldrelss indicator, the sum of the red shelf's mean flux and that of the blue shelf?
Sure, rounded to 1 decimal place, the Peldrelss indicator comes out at 22.7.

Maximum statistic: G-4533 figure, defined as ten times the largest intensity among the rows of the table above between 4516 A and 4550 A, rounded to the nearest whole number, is 127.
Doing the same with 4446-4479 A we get 124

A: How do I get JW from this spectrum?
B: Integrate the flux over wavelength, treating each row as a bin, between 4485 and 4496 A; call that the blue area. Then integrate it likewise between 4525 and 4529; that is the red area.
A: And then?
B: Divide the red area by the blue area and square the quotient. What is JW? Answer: 0.1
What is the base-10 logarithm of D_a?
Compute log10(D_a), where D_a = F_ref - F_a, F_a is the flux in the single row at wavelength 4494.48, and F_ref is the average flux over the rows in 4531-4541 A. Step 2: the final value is -0.11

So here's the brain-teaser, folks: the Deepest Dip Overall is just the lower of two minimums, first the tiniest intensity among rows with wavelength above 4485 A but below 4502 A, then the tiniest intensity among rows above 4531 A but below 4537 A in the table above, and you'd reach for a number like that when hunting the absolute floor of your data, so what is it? 10.0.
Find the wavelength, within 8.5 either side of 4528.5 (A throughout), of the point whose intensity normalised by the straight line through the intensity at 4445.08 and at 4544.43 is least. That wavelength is 4527.72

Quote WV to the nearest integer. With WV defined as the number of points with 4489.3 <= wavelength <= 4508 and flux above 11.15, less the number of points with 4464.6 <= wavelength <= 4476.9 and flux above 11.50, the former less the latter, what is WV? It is 3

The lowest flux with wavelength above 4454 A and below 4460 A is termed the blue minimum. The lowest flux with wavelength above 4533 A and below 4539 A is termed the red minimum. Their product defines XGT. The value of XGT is 91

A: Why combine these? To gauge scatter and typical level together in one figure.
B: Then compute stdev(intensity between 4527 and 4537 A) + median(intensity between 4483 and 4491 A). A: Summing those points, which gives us 11.5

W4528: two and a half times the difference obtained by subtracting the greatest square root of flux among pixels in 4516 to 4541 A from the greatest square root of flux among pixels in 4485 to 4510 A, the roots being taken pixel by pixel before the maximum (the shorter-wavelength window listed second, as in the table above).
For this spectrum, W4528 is 0.4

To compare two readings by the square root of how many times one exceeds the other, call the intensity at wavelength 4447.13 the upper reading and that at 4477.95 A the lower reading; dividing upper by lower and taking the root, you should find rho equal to 0.98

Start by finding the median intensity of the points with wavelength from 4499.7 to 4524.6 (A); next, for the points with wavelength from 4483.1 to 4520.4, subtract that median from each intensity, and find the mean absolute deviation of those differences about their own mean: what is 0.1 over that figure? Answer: 0.16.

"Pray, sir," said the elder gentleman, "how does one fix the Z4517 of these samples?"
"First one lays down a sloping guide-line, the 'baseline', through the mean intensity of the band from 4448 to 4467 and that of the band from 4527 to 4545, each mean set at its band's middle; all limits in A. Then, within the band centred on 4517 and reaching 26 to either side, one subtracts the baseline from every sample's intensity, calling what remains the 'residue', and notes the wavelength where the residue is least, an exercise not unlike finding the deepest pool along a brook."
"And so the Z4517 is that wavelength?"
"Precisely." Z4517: 4527.72 A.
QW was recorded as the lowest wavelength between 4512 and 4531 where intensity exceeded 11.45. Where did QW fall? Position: 4513.15 A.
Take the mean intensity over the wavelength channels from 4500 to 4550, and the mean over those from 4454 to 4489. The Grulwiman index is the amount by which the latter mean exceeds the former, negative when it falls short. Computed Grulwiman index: -0.48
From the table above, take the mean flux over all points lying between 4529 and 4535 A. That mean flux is 10.5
